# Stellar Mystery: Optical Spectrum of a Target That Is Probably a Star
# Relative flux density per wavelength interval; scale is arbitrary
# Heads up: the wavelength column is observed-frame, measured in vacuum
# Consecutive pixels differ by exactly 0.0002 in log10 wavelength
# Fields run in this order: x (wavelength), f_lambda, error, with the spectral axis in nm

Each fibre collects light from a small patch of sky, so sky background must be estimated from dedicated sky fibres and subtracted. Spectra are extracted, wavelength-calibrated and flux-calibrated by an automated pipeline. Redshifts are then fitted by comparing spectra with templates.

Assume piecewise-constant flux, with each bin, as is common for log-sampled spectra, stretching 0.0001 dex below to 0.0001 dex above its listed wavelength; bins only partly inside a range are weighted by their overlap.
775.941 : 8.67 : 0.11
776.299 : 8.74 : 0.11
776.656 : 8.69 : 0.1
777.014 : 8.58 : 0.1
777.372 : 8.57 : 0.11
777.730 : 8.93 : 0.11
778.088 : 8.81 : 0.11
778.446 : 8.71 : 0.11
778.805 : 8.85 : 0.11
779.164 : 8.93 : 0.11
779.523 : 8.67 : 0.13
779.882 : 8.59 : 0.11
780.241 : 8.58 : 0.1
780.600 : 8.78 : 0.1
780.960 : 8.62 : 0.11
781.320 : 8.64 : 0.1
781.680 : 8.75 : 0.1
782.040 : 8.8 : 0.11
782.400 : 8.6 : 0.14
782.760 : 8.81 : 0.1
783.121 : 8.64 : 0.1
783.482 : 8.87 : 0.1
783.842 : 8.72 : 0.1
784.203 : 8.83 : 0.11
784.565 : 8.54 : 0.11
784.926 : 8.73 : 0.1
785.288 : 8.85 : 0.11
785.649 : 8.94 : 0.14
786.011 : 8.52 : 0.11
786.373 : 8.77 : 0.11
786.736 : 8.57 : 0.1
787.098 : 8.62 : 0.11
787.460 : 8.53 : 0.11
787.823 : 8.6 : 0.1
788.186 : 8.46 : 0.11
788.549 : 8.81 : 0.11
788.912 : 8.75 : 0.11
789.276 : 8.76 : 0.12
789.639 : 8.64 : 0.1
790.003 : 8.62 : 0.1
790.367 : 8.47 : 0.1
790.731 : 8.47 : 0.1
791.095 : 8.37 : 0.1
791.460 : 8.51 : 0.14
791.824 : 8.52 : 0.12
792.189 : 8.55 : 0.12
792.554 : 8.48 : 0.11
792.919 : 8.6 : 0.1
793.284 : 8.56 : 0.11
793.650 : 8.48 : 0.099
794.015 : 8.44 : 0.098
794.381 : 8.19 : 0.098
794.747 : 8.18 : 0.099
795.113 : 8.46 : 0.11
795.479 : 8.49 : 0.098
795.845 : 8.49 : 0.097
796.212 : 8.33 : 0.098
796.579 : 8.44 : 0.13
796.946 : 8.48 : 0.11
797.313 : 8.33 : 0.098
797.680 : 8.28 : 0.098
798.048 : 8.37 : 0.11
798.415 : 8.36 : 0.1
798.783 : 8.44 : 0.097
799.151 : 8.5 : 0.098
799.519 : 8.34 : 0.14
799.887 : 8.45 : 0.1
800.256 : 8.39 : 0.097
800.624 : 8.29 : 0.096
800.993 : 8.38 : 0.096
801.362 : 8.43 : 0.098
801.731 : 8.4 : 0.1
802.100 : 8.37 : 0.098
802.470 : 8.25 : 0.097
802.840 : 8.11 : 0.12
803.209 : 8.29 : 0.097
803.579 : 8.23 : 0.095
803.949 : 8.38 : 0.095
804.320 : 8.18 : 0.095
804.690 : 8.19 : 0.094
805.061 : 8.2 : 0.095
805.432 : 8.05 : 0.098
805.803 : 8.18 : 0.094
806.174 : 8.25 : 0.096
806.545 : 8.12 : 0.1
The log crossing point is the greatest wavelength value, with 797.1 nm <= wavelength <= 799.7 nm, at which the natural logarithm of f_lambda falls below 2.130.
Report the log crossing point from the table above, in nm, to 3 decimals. 799.519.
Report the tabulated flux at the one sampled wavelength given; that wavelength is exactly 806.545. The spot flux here 8.12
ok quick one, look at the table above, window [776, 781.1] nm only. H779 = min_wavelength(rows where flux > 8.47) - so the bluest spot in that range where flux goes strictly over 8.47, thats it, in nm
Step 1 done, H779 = 776.299 nm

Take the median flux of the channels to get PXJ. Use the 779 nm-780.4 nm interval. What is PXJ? 8.63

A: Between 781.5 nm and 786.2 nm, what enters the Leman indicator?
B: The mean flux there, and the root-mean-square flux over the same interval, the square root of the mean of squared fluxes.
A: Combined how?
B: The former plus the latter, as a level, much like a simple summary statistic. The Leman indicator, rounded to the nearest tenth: 17.5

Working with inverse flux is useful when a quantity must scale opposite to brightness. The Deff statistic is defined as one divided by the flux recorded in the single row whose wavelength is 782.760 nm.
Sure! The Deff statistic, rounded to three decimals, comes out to 0.114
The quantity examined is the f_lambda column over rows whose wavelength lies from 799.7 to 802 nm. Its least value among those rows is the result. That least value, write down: 8.29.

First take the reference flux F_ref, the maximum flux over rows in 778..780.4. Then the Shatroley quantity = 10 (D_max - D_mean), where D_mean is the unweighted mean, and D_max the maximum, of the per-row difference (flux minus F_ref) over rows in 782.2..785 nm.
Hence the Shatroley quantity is 1.5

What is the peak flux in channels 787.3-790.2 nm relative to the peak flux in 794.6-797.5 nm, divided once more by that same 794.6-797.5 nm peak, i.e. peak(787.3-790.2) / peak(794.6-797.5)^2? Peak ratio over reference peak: 0.122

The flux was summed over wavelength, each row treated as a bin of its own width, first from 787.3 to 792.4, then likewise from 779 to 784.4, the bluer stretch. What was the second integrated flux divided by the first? 1.08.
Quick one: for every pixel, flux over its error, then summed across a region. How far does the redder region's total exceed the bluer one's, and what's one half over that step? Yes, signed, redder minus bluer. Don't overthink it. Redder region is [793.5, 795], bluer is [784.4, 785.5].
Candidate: 0.0054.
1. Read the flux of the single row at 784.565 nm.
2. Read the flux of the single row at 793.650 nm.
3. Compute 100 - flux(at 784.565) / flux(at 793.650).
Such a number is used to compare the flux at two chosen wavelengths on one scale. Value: 98.99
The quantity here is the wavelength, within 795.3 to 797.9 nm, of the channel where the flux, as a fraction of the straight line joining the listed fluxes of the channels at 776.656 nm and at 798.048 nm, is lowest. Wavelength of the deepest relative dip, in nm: 797.680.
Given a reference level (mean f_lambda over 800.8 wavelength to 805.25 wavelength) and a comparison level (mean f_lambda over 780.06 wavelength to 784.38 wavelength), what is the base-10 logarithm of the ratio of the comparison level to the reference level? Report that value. 0.022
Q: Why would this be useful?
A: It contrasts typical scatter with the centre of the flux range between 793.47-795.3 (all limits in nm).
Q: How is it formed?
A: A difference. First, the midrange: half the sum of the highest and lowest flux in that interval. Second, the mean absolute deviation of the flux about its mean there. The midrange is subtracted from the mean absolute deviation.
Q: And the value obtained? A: -8.20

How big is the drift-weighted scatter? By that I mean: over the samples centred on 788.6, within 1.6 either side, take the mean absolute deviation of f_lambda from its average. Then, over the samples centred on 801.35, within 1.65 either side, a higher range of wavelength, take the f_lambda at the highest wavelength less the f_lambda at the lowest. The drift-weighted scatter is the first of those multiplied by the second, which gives -0.029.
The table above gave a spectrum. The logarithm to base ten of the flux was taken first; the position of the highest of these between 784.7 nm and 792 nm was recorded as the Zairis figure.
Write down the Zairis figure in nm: 785.649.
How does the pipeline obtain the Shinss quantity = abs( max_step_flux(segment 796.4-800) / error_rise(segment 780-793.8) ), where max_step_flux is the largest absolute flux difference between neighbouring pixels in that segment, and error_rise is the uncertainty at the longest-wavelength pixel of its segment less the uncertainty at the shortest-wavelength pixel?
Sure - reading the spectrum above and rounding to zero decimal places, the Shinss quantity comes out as 160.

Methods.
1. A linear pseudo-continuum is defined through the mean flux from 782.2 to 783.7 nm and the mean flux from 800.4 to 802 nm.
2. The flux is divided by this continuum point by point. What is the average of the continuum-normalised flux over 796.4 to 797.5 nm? 0.995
